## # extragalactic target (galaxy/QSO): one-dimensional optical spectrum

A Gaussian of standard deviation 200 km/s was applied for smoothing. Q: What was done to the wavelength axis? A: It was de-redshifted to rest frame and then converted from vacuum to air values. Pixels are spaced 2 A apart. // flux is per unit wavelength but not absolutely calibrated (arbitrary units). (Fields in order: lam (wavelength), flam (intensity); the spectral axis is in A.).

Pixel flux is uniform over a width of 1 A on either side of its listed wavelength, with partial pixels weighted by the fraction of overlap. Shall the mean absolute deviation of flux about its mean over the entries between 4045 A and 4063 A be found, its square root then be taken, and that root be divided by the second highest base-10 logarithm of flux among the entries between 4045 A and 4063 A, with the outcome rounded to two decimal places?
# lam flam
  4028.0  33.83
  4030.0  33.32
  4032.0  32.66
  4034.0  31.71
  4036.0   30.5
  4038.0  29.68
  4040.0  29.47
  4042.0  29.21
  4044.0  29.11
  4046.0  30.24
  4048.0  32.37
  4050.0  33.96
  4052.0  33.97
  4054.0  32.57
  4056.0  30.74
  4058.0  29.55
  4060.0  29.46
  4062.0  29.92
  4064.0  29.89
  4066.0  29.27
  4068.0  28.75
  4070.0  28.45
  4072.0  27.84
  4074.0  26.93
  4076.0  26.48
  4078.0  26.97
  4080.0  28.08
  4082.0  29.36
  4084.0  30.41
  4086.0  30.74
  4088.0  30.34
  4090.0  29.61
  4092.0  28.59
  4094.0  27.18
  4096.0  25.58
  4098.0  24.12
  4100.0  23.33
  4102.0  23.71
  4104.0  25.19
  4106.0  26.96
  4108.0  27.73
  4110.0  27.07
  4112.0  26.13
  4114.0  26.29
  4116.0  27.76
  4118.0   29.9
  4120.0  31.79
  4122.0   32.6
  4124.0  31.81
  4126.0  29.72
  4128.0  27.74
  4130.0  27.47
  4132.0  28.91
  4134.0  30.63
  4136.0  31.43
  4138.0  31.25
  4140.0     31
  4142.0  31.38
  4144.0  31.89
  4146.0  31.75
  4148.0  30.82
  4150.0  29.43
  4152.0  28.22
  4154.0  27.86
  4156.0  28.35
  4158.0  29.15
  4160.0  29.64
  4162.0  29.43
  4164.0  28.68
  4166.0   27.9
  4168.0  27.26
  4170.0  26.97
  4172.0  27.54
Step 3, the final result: 0.83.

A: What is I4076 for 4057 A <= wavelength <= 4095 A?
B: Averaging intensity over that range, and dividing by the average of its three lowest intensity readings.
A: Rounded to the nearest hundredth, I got 1.08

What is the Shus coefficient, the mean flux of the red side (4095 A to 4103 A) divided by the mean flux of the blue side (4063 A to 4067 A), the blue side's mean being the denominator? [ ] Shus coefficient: 0.82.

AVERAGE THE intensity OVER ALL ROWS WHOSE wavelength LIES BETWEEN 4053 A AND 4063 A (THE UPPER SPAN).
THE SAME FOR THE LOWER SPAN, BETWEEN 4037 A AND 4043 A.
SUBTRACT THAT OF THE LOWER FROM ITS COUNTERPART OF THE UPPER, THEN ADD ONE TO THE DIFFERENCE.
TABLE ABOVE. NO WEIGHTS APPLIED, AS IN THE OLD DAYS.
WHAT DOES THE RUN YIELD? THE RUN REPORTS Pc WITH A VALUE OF 2.0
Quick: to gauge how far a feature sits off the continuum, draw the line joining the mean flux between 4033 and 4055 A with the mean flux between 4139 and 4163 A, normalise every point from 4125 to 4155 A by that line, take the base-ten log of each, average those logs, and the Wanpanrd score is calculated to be -0.002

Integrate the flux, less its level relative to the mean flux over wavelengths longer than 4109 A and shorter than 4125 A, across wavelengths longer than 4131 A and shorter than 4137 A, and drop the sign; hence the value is 6.9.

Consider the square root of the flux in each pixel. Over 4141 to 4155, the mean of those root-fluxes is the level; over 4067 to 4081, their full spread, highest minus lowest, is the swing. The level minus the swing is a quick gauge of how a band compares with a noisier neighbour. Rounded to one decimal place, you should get 5.3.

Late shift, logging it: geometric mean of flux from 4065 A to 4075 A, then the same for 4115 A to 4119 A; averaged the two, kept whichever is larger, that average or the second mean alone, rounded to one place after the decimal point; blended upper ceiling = 28.8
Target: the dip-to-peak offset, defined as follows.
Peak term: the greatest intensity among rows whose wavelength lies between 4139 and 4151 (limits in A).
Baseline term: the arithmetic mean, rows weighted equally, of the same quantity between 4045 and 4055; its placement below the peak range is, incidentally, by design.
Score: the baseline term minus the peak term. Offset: 1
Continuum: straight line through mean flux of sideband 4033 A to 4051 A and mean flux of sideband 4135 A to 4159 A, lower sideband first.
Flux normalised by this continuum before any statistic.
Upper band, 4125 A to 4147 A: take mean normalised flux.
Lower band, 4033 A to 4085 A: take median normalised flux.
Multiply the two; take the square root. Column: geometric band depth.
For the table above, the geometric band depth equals 0.98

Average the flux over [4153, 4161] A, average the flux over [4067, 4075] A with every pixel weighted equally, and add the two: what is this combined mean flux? 57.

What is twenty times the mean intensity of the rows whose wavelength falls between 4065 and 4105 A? 551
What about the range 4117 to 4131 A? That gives 603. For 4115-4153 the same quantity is 606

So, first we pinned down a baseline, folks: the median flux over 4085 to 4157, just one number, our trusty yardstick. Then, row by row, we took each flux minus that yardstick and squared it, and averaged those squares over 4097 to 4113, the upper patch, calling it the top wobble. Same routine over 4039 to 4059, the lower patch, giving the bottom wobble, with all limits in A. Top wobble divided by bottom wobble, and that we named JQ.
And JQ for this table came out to 1.4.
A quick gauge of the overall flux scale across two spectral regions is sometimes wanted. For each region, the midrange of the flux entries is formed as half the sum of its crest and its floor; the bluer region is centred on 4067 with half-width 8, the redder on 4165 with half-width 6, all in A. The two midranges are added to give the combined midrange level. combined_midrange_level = 56.7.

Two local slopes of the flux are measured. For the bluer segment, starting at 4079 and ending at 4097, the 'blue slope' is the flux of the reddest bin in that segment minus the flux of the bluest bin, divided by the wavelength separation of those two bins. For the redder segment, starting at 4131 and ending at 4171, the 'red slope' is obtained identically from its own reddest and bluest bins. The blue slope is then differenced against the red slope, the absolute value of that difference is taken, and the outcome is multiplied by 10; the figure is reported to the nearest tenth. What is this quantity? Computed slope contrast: 1.1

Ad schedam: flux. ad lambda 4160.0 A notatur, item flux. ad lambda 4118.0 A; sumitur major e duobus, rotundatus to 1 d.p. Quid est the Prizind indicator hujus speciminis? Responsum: 29.9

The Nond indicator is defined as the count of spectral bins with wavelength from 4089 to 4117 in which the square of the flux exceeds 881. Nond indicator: 0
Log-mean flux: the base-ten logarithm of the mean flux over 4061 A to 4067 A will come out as 1.47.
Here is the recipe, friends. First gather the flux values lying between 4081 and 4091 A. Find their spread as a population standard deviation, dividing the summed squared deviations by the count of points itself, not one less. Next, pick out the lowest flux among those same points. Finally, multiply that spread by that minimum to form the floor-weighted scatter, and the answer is 15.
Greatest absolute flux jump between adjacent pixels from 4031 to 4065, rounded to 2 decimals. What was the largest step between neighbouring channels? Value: 2.13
